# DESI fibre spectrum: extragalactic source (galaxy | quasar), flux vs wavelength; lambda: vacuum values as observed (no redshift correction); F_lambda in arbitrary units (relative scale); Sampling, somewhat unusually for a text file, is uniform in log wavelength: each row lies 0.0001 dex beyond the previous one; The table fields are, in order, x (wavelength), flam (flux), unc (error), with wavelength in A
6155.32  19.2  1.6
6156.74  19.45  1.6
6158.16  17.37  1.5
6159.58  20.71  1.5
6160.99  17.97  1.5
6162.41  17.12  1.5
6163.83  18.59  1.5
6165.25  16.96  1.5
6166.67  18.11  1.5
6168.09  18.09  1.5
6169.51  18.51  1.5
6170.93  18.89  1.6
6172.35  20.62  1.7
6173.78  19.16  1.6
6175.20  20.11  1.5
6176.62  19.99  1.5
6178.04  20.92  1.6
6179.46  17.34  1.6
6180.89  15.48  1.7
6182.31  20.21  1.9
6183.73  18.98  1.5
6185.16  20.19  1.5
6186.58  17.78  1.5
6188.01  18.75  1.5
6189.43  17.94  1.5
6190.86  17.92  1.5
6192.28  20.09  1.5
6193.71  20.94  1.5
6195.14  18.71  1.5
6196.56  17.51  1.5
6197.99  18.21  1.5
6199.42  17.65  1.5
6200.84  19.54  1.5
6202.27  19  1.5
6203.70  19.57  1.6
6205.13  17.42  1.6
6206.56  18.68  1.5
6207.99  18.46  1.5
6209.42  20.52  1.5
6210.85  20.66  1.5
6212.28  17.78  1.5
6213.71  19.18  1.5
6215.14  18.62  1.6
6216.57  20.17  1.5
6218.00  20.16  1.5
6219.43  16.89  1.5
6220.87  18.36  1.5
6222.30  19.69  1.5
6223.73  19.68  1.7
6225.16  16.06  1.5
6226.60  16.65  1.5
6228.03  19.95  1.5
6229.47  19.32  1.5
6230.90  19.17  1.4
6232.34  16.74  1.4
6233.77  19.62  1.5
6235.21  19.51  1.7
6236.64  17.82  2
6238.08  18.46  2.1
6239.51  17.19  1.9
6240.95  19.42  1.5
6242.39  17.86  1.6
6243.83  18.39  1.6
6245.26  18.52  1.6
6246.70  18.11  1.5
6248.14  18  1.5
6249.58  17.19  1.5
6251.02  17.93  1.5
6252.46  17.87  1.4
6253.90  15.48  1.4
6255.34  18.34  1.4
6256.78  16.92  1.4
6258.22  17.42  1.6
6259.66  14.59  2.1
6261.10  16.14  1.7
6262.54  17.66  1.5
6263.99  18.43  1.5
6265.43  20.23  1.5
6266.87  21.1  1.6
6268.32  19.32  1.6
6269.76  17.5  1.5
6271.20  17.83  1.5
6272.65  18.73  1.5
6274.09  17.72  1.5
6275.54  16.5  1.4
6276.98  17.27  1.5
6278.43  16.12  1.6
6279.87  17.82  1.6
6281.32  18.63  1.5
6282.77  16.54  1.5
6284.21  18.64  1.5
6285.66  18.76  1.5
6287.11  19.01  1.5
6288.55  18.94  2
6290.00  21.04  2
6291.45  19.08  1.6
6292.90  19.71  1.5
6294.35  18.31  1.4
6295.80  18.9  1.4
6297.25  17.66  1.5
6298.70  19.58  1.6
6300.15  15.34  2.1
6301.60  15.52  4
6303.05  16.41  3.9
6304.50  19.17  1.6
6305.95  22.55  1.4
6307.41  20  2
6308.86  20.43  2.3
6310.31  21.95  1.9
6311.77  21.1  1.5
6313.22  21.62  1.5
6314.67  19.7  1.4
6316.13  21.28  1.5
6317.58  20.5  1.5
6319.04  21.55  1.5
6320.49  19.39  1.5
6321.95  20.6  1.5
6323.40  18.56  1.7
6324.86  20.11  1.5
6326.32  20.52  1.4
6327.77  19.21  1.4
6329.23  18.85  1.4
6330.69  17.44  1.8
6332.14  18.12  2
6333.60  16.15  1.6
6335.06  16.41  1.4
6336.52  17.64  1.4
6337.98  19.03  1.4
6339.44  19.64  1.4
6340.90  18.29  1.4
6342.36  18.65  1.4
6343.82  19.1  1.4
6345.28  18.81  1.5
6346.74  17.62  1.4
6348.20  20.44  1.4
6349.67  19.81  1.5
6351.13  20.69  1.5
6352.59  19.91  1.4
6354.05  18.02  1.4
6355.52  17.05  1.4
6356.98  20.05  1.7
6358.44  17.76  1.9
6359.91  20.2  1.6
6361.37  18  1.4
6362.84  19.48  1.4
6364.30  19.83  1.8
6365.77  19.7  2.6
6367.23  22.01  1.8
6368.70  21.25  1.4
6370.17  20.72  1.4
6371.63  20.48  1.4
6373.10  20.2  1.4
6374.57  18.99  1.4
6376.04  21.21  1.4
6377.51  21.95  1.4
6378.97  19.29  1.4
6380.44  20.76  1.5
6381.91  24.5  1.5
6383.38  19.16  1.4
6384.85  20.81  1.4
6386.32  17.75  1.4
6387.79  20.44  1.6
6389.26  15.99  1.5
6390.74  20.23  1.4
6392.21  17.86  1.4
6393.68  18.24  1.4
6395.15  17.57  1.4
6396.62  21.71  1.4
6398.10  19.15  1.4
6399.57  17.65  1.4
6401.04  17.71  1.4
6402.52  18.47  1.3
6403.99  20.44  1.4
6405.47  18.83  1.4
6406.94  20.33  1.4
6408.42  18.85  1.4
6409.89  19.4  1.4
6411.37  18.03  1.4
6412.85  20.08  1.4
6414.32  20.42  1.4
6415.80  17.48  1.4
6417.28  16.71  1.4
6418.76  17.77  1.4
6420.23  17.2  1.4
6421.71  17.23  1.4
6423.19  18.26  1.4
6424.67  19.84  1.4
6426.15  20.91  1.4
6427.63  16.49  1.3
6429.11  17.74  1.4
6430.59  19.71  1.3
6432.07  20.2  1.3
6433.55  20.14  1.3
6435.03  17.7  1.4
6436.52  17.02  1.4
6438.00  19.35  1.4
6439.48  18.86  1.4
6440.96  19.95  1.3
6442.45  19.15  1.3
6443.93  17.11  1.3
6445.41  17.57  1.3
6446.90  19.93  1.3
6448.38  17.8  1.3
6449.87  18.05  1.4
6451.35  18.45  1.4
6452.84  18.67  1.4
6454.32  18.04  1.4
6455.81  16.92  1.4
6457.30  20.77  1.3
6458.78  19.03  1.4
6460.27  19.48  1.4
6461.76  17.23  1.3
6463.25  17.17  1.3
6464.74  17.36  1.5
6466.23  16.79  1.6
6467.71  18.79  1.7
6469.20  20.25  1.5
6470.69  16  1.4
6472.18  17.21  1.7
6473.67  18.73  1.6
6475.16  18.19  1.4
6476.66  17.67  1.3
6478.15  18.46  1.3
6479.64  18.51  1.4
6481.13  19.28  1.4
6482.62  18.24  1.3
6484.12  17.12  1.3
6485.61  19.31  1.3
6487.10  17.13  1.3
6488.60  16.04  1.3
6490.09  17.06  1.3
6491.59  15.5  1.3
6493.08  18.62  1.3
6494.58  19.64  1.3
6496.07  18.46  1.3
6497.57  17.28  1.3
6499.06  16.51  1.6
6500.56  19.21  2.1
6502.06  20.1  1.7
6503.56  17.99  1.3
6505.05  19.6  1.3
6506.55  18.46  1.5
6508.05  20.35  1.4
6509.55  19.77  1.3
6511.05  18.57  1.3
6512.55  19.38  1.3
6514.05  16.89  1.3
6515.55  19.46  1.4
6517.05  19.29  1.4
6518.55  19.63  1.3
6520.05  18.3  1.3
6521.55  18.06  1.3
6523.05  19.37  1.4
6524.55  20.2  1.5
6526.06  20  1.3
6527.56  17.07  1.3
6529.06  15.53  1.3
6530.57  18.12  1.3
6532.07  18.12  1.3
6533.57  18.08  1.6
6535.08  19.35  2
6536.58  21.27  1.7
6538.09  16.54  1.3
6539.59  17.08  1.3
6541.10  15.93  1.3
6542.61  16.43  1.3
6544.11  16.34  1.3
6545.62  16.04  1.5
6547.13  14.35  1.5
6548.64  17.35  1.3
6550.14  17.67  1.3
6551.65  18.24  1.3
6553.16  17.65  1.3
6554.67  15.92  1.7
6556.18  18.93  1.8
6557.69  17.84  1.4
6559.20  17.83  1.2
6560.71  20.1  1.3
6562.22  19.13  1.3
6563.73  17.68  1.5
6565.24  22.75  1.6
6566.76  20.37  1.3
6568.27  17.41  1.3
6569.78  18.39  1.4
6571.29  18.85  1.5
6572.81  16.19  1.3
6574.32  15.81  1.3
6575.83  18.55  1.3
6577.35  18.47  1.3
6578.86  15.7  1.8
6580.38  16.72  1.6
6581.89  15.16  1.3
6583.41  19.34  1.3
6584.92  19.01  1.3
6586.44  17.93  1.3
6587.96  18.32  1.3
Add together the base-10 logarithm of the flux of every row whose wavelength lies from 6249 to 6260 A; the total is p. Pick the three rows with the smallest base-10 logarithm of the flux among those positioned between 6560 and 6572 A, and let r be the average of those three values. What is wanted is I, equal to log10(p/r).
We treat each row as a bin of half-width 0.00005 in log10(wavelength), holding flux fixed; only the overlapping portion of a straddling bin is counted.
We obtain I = 0.895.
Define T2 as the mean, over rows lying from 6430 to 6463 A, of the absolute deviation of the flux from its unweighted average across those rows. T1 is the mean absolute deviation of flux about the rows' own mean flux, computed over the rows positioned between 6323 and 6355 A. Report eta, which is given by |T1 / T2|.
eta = 0.98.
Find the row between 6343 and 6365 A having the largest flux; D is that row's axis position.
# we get 6351.13 A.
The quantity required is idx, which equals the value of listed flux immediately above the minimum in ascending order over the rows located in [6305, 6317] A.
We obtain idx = 20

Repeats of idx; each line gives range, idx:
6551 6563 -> 17.65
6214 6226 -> 16.89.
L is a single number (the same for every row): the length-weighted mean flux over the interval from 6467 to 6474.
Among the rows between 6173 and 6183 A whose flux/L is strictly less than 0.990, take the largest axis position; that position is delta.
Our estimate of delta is 6180.89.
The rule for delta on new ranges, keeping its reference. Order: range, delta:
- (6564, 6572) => 6568.27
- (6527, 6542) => 6541.10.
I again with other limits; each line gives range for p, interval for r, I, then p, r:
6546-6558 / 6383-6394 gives 0.903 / 9.9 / 1.23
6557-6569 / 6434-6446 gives 0.918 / 10.2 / 1.24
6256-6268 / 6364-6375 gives 0.889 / 10.0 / 1.29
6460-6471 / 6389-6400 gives 0.910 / 10.0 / 1.23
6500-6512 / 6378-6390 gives 0.917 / 10.3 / 1.25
